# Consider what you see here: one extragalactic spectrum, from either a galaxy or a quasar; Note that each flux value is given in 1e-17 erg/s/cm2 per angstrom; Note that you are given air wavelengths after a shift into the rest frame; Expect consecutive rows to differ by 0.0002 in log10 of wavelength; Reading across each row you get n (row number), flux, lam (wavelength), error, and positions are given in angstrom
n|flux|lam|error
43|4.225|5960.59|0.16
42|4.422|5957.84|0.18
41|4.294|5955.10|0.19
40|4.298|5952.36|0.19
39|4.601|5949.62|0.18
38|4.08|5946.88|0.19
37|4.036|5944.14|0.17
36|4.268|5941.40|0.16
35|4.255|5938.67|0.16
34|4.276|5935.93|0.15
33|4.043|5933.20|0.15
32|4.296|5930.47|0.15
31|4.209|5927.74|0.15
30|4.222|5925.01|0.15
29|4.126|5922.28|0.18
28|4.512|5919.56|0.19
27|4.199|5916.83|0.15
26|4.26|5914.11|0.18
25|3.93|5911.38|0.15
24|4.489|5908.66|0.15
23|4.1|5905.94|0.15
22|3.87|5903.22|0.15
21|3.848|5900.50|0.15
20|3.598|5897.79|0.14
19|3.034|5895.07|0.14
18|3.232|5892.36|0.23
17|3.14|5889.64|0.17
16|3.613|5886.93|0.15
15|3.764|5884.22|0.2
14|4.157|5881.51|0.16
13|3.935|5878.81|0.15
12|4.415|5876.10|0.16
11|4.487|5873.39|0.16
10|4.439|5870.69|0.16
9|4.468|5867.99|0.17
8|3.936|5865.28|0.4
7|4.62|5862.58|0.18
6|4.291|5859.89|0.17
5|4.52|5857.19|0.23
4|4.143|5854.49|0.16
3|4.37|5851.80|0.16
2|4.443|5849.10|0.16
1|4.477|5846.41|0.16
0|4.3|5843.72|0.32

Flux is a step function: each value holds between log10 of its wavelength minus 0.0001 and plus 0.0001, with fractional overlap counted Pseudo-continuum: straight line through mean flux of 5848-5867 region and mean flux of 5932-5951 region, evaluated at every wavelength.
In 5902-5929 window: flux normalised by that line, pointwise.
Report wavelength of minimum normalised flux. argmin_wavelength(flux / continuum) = 5903.22 angstrom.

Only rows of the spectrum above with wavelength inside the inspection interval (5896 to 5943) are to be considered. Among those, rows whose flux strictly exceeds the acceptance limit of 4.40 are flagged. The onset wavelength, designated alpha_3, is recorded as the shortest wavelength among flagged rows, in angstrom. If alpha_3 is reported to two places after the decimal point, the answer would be 5908.66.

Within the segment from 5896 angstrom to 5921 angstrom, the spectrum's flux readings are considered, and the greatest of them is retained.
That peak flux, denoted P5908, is 4.512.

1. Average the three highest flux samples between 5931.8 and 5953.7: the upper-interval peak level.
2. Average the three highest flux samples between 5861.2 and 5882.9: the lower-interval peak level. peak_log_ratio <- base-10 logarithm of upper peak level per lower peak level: -0.013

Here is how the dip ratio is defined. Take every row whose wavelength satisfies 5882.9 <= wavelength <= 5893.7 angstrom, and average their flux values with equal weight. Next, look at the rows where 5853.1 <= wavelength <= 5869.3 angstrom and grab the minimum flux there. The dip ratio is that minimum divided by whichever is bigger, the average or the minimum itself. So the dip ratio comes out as 1.00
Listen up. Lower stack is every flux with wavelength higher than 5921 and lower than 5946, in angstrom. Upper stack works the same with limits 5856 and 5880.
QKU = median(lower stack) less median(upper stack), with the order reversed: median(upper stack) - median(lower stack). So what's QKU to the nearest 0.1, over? 0.2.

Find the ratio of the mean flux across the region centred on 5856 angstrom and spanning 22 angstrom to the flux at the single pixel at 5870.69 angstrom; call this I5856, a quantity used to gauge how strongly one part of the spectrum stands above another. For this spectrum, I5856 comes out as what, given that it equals 0.98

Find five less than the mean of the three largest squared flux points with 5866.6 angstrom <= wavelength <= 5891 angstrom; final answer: 14.9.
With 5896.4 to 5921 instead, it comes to 14.6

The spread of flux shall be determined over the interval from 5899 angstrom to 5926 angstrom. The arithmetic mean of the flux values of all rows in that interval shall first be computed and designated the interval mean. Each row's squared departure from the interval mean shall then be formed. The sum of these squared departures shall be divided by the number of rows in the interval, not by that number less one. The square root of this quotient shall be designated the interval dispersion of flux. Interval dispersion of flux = 0.221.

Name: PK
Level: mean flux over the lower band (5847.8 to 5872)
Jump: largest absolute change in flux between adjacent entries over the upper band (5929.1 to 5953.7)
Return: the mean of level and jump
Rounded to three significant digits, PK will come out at 2.44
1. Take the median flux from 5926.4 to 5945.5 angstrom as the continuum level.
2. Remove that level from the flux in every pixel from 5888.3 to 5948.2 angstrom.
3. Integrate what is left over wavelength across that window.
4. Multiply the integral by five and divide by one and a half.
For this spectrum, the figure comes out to -51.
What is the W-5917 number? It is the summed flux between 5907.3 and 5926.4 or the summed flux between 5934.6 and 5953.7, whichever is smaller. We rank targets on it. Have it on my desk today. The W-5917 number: 29.7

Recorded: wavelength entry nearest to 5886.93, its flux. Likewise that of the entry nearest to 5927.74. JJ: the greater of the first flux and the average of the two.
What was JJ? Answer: 3.9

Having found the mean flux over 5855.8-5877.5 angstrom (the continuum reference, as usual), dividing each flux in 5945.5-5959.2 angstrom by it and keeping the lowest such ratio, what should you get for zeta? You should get 0.93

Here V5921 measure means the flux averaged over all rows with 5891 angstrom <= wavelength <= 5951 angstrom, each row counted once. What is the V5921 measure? 4.07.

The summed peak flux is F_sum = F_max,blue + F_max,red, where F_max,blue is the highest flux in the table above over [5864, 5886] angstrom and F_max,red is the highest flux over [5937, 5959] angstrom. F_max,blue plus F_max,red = 9.09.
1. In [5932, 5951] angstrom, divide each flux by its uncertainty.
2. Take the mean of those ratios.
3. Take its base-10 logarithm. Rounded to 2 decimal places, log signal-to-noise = 1.41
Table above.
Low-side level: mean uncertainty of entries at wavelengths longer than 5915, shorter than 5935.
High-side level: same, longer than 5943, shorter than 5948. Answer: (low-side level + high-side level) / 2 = 0.170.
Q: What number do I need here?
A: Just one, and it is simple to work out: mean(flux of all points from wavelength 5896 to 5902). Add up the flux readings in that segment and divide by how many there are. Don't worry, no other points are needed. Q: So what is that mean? 3.7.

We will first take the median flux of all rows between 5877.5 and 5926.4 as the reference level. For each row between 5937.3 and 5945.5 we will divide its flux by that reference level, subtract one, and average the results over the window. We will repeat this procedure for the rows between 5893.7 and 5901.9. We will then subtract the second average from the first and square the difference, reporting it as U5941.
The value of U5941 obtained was 0.031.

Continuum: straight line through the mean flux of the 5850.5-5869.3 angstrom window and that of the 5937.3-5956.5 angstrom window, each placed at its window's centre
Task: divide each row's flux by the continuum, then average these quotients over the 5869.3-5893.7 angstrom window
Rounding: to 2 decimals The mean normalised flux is 0.91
